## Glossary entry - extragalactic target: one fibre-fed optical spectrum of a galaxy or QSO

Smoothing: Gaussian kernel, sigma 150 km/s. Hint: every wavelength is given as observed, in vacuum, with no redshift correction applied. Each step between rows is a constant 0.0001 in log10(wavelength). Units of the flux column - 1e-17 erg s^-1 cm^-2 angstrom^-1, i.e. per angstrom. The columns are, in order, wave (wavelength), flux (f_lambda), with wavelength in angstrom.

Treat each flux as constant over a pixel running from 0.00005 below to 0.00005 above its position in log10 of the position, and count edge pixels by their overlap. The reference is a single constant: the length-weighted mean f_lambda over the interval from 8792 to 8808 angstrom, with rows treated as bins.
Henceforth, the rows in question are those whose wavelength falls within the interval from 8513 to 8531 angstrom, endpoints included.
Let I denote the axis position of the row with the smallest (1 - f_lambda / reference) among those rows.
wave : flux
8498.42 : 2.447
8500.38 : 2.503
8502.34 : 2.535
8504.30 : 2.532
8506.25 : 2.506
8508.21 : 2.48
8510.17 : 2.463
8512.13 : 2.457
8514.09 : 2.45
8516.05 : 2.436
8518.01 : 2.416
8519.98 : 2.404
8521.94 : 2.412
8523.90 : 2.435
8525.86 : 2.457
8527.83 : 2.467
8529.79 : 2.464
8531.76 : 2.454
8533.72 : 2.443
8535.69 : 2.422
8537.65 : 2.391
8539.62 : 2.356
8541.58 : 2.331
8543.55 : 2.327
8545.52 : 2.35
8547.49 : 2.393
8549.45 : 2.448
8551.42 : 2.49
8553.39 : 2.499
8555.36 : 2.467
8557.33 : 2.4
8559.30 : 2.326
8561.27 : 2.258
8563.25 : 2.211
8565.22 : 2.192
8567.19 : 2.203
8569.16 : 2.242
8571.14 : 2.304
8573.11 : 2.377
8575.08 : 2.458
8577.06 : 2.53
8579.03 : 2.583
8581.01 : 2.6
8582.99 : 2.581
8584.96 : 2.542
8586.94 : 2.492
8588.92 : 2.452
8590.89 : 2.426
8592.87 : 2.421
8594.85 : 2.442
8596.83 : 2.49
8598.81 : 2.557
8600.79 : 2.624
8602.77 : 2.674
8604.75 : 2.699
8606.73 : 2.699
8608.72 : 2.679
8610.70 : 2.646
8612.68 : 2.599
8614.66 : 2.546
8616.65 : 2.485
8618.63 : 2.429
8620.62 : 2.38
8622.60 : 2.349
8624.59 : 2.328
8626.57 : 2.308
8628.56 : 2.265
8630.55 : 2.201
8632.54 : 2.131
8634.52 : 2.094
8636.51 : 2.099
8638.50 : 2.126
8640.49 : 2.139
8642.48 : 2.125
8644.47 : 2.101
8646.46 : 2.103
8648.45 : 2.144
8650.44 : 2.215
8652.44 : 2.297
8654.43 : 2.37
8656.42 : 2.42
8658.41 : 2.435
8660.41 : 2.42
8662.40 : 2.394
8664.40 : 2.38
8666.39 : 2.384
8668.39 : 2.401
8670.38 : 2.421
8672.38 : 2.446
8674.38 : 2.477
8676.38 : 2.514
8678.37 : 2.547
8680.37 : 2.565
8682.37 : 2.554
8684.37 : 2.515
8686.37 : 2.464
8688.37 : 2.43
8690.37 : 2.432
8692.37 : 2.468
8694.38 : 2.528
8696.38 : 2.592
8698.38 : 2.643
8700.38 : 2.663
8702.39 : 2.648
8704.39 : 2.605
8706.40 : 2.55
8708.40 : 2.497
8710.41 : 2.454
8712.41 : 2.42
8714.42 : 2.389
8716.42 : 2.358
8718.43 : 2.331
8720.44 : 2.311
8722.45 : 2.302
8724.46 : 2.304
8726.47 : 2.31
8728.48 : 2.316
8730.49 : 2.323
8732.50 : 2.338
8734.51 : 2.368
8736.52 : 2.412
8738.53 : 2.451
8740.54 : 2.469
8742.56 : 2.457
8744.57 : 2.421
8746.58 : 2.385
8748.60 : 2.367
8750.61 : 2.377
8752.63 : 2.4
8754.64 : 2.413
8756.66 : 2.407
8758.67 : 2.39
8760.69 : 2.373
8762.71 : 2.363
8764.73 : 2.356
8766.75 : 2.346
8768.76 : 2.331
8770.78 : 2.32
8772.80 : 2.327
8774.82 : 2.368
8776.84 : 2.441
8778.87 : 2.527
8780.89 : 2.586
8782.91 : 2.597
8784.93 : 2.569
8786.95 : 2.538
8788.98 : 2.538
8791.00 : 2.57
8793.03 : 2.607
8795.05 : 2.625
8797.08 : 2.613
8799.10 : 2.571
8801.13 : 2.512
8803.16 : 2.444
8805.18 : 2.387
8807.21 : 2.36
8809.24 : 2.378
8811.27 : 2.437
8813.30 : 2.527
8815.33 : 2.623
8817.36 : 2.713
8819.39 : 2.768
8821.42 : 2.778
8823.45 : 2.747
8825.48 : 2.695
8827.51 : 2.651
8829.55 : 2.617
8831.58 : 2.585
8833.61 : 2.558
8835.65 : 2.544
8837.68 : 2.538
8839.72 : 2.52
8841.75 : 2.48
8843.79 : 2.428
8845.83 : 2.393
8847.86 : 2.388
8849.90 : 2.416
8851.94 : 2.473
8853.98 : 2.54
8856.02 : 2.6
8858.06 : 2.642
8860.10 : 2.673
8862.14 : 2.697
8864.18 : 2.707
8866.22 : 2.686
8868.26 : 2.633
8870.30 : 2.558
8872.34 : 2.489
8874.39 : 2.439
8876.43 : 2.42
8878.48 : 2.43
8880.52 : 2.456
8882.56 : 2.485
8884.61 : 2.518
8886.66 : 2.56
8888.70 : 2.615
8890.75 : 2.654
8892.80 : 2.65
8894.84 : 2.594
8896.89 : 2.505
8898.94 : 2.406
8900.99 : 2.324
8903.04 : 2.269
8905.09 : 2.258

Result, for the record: 8527.83 angstrom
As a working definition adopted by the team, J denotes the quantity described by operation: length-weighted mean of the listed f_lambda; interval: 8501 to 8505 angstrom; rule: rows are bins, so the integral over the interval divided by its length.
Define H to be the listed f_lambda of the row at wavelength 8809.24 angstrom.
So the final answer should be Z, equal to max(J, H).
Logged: 2.53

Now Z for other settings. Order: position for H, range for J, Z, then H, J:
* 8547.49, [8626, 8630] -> 2.39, 2.393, 2.27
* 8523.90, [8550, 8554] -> 2.49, 2.435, 2.49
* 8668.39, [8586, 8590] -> 2.47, 2.401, 2.47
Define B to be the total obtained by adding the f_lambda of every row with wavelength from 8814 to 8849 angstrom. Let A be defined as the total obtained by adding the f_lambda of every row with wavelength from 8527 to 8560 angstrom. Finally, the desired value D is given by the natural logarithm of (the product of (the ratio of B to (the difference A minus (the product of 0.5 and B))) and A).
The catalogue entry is 4.55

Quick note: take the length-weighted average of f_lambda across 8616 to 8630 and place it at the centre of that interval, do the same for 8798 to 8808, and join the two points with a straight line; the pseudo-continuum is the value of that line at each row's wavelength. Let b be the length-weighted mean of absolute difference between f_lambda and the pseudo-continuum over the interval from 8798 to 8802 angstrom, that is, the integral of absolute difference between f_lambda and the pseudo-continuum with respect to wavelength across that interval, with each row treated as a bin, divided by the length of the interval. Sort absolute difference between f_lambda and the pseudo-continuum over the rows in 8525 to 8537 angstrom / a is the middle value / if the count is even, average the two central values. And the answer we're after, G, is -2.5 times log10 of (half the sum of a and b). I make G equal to 2.3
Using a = 0.15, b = 0.09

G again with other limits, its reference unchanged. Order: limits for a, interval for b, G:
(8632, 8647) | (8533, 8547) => 2.0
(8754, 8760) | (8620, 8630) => 3.6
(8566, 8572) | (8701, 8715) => 2.5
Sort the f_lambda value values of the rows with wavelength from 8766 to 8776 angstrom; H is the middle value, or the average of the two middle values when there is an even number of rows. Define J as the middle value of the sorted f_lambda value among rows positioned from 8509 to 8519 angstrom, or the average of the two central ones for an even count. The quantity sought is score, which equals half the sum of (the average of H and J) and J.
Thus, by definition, 2.42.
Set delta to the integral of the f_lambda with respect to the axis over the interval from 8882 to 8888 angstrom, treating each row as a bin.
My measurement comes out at 15.2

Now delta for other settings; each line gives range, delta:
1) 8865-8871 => 15.8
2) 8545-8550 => 12.0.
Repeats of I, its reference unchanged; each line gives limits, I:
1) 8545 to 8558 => 8553.39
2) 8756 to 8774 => 8756.66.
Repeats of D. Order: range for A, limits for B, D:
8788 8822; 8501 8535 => 4.39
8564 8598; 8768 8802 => 4.48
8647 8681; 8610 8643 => 4.33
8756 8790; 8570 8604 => 4.47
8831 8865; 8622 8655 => 4.19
